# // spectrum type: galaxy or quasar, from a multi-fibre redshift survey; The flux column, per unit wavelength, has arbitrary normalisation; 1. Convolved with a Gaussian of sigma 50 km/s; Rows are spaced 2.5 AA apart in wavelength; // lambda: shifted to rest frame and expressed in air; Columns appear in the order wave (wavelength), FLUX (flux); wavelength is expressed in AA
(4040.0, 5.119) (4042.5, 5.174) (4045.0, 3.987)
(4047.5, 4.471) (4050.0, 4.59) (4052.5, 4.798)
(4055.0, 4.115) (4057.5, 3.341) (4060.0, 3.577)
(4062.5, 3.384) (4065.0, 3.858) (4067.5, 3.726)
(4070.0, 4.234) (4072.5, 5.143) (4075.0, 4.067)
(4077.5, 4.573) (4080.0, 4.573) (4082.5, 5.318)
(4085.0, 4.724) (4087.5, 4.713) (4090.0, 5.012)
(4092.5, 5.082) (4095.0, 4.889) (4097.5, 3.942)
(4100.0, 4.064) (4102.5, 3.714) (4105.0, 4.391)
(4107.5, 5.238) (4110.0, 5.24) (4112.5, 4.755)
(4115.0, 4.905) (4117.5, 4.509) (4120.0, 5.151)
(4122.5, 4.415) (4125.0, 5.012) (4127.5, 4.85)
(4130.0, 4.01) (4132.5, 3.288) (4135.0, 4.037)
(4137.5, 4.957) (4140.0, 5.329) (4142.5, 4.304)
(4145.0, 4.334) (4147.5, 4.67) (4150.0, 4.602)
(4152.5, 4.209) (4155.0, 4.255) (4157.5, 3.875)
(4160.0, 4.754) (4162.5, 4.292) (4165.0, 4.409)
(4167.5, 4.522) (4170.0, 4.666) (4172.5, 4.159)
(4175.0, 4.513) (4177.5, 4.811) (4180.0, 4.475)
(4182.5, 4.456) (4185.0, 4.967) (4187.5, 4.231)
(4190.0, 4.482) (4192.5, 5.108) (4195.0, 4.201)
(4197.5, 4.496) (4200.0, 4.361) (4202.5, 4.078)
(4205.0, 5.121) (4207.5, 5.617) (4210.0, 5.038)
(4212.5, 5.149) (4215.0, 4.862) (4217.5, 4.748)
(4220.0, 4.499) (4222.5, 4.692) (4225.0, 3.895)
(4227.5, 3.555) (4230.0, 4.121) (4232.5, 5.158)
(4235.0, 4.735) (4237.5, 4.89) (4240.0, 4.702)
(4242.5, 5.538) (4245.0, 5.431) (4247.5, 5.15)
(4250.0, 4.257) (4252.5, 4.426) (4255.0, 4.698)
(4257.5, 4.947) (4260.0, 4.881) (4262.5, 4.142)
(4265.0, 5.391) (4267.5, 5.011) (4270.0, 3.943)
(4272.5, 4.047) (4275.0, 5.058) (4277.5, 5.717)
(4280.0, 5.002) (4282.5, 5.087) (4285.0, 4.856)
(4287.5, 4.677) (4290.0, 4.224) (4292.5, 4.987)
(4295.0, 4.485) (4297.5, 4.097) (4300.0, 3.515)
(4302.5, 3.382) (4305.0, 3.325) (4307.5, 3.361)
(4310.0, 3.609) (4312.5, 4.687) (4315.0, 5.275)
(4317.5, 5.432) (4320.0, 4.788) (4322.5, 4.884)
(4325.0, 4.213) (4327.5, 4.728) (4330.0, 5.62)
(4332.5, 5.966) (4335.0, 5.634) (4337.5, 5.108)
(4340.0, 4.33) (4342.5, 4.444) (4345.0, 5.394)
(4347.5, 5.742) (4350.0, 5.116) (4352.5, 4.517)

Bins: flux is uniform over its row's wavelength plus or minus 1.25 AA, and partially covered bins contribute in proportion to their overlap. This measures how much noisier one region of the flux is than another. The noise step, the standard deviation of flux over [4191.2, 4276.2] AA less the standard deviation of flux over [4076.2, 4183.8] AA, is 0.06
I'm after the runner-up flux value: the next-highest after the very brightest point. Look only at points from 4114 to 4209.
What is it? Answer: 5.329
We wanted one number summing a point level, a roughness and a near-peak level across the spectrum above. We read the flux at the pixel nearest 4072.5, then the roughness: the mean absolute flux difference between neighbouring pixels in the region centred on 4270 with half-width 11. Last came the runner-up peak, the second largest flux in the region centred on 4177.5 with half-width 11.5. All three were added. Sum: 10.7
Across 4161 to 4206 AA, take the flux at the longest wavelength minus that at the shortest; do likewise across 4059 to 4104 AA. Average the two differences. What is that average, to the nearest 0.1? 0.5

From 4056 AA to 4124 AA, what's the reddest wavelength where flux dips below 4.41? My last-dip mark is 4105.0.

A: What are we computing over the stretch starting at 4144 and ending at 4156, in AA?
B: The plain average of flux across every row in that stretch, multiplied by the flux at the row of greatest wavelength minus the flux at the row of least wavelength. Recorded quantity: 0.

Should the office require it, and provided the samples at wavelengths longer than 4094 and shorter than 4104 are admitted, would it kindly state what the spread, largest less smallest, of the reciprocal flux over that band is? 0.065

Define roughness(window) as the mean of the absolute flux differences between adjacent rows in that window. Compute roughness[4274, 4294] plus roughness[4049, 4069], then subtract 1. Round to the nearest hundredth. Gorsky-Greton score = -0.17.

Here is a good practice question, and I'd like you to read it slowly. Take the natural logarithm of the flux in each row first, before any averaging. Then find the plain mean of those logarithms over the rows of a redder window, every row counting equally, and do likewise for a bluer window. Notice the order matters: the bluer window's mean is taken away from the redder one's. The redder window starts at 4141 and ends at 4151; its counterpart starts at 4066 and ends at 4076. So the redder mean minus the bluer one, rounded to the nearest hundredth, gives 0.05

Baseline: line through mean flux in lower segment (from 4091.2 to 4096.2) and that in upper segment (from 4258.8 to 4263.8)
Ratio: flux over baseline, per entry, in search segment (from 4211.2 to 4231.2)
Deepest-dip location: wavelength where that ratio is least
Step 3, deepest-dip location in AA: 4227.5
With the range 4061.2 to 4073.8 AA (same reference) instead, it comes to 4062.5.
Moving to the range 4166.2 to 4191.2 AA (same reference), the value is 4172.5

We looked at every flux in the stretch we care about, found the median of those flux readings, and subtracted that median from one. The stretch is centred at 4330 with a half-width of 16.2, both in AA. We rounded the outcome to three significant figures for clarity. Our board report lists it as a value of -4.11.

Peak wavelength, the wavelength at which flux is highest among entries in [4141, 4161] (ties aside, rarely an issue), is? 4160.0 AA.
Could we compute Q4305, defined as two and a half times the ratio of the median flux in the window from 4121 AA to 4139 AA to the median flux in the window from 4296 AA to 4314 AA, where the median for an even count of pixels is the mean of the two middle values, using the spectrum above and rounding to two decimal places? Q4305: 3.14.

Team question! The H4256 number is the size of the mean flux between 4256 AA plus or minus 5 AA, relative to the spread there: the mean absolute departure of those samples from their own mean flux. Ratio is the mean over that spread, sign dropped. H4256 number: 27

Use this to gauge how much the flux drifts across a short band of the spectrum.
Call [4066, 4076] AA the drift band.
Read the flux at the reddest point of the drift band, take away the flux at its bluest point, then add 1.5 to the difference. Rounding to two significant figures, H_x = 1.8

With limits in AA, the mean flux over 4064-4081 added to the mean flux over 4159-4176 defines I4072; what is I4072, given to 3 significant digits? 8.78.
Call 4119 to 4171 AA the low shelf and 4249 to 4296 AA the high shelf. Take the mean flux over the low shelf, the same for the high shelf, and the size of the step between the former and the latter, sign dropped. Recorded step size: 0.3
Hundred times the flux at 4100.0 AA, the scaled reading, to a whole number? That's 406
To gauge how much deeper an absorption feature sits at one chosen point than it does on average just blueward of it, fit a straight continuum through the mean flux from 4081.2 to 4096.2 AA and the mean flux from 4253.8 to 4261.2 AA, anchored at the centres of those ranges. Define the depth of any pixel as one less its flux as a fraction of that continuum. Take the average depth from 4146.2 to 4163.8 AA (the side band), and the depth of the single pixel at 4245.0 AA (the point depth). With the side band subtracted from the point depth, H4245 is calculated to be -0.23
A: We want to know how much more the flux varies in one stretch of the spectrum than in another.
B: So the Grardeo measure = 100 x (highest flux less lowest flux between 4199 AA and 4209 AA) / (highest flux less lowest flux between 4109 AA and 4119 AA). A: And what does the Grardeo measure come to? 211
